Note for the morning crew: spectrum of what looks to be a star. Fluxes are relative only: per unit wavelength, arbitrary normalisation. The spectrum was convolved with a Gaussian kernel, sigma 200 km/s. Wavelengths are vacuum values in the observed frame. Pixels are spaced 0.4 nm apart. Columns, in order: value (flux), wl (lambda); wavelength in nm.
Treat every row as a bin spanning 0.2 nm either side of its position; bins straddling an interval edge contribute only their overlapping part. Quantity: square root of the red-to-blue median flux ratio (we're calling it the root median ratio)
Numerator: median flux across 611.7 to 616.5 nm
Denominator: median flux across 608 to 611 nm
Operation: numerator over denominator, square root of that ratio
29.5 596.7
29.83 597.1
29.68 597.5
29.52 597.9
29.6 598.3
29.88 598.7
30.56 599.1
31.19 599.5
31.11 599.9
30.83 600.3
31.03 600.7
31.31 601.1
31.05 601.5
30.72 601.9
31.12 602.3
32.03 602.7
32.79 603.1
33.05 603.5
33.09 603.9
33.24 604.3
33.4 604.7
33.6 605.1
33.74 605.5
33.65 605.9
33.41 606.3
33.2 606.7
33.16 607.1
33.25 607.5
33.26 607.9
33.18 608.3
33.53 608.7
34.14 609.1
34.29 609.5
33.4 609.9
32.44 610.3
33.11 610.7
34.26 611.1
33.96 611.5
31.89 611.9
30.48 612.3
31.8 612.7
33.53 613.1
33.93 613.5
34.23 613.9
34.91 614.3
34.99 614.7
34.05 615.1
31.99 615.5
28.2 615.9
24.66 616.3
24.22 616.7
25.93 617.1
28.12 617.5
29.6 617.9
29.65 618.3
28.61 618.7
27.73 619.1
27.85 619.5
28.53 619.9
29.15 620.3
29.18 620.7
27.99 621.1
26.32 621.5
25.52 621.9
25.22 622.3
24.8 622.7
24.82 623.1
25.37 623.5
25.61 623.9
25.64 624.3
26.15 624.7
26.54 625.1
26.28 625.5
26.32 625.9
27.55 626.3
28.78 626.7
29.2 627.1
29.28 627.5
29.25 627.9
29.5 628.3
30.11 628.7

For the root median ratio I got 0.99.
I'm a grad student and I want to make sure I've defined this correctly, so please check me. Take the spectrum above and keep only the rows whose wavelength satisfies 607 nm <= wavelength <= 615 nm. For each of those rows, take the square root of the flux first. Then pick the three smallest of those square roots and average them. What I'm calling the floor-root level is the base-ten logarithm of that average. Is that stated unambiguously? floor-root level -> 0.75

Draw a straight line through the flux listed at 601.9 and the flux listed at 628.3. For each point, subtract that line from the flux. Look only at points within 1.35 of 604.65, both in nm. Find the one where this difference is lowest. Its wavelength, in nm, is 603.5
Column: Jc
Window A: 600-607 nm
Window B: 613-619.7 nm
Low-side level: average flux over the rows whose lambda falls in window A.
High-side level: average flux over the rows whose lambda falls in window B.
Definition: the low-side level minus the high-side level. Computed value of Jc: 2.3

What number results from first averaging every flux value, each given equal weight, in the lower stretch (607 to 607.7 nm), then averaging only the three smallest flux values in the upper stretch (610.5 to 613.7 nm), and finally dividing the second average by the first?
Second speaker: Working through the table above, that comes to 0.95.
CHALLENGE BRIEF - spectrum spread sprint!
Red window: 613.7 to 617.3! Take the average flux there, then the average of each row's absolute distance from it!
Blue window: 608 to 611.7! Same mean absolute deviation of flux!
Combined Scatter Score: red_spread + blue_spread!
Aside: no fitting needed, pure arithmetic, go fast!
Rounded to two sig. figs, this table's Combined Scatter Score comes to 4.6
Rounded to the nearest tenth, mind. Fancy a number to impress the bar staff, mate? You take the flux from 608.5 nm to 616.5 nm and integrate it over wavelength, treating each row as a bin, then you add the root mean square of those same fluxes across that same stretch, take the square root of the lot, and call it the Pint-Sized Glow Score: 17.2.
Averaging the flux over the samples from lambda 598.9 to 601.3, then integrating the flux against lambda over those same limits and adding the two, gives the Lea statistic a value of 105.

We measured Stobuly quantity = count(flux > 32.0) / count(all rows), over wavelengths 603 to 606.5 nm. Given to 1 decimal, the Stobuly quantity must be 1.0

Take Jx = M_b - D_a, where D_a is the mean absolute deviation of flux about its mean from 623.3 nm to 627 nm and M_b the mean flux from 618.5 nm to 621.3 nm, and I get 27.7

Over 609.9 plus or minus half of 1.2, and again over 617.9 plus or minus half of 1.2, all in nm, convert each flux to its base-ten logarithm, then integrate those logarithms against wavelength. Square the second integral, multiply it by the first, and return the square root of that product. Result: 2.38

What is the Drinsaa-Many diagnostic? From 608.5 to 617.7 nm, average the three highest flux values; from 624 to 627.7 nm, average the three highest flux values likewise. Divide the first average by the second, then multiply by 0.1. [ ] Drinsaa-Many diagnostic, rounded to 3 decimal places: 0.119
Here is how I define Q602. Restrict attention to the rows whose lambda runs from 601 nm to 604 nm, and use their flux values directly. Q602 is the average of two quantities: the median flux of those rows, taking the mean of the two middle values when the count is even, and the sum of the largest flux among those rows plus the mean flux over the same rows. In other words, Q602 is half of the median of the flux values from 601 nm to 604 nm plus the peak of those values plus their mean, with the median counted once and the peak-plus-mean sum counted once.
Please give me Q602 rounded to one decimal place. 48.3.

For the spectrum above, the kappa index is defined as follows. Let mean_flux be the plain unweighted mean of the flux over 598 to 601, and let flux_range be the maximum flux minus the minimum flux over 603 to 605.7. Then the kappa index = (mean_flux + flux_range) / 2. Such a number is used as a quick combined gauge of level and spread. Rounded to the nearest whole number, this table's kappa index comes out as 16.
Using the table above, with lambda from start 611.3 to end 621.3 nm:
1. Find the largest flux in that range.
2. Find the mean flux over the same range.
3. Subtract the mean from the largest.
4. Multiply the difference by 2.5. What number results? 12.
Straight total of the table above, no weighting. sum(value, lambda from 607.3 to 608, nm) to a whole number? 67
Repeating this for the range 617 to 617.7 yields 54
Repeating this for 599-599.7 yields 62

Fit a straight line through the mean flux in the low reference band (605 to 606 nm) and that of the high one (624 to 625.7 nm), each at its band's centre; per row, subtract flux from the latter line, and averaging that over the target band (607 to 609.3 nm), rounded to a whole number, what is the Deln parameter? -1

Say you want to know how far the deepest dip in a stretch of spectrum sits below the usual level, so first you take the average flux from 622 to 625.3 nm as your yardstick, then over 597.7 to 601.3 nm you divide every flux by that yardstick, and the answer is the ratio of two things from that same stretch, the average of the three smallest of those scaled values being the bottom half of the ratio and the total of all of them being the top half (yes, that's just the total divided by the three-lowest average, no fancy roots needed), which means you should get 9.3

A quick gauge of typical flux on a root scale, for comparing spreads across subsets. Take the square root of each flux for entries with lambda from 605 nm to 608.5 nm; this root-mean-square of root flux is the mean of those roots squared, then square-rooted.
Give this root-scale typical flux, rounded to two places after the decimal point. 5.78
